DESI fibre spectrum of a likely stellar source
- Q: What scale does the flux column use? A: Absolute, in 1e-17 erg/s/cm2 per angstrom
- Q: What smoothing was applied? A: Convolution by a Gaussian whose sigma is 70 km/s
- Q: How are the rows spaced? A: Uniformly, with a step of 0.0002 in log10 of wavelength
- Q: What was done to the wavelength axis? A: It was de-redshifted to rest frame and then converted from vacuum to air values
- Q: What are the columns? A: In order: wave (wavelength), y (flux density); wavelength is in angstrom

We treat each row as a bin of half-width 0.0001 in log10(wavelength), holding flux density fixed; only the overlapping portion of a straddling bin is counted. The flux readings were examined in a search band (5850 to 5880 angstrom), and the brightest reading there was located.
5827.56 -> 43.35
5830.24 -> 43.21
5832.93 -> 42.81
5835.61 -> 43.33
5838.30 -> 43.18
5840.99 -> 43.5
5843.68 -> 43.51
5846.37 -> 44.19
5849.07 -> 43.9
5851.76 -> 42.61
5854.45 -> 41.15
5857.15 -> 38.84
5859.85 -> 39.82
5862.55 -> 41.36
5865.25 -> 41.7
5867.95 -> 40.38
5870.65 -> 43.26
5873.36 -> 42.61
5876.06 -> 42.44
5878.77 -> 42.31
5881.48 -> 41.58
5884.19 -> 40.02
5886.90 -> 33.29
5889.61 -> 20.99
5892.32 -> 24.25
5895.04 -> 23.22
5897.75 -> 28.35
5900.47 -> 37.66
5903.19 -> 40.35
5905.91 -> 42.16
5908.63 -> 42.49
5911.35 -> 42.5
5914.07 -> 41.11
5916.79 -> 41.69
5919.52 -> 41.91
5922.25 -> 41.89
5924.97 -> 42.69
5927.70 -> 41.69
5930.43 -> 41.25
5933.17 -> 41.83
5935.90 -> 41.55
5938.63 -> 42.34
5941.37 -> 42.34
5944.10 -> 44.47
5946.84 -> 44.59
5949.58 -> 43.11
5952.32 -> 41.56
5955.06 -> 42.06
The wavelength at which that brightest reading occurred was 5870.65 angstrom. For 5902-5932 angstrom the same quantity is 5924.97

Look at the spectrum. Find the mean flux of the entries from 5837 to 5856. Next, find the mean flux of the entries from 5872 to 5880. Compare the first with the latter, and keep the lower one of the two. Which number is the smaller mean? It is 42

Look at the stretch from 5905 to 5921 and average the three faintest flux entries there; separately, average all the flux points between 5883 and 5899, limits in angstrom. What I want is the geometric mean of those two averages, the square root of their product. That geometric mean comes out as 34.3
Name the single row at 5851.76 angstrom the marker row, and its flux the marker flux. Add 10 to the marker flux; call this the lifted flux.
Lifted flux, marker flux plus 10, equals 52.6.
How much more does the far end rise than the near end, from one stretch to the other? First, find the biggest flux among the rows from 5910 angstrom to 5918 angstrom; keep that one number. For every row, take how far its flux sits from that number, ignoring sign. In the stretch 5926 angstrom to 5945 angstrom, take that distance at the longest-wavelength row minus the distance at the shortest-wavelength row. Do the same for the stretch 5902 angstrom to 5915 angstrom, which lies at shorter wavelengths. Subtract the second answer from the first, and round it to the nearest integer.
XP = 2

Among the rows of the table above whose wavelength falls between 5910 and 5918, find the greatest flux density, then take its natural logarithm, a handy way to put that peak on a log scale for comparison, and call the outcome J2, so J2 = 3.75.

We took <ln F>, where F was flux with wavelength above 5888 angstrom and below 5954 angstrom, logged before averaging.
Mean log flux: 3.64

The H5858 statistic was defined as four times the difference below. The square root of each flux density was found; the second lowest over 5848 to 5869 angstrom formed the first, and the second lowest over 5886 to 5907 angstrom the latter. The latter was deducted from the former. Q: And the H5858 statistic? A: 6.0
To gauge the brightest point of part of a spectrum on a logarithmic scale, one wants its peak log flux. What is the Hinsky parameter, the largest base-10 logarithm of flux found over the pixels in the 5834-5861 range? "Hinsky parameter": 1.65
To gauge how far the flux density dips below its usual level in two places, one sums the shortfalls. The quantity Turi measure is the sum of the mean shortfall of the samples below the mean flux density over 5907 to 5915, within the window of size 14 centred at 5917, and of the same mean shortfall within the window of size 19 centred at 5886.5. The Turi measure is 10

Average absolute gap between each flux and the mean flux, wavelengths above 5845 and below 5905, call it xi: 5.4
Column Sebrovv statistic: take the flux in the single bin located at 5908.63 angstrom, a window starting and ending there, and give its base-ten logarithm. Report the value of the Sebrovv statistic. 1.63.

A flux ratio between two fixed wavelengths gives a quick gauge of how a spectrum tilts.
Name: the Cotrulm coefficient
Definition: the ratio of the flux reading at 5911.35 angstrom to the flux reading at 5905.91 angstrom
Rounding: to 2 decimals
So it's 1.01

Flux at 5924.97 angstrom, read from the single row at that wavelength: 42.69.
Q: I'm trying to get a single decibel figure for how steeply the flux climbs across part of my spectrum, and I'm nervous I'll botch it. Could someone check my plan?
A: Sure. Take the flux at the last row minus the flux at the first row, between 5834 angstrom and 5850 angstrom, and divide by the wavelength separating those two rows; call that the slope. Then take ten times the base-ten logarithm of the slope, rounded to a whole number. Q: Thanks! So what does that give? -14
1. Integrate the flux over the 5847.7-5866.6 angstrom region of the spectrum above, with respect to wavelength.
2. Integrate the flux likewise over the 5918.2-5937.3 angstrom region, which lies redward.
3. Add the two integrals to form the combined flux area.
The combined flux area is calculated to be 1580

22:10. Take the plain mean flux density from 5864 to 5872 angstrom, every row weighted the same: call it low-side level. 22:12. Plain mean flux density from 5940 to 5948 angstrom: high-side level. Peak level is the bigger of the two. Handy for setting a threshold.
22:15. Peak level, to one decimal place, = 43.8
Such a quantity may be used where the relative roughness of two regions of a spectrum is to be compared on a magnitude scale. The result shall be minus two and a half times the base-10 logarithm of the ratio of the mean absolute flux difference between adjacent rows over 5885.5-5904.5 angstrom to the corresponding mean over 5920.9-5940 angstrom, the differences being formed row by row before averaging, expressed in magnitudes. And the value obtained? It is -2.3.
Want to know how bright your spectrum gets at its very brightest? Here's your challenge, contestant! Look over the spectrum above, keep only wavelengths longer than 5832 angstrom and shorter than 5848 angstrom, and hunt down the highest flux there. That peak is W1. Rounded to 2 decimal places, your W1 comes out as 44.19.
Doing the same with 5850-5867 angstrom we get 42.61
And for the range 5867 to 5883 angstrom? 43.26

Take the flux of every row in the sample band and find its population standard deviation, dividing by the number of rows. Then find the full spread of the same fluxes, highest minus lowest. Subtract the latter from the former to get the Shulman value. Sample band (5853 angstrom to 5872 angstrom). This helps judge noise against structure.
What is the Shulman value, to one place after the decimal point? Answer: -3.1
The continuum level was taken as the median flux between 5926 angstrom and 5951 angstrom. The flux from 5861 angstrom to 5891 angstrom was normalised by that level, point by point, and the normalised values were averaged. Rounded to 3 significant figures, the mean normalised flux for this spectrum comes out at 0.923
